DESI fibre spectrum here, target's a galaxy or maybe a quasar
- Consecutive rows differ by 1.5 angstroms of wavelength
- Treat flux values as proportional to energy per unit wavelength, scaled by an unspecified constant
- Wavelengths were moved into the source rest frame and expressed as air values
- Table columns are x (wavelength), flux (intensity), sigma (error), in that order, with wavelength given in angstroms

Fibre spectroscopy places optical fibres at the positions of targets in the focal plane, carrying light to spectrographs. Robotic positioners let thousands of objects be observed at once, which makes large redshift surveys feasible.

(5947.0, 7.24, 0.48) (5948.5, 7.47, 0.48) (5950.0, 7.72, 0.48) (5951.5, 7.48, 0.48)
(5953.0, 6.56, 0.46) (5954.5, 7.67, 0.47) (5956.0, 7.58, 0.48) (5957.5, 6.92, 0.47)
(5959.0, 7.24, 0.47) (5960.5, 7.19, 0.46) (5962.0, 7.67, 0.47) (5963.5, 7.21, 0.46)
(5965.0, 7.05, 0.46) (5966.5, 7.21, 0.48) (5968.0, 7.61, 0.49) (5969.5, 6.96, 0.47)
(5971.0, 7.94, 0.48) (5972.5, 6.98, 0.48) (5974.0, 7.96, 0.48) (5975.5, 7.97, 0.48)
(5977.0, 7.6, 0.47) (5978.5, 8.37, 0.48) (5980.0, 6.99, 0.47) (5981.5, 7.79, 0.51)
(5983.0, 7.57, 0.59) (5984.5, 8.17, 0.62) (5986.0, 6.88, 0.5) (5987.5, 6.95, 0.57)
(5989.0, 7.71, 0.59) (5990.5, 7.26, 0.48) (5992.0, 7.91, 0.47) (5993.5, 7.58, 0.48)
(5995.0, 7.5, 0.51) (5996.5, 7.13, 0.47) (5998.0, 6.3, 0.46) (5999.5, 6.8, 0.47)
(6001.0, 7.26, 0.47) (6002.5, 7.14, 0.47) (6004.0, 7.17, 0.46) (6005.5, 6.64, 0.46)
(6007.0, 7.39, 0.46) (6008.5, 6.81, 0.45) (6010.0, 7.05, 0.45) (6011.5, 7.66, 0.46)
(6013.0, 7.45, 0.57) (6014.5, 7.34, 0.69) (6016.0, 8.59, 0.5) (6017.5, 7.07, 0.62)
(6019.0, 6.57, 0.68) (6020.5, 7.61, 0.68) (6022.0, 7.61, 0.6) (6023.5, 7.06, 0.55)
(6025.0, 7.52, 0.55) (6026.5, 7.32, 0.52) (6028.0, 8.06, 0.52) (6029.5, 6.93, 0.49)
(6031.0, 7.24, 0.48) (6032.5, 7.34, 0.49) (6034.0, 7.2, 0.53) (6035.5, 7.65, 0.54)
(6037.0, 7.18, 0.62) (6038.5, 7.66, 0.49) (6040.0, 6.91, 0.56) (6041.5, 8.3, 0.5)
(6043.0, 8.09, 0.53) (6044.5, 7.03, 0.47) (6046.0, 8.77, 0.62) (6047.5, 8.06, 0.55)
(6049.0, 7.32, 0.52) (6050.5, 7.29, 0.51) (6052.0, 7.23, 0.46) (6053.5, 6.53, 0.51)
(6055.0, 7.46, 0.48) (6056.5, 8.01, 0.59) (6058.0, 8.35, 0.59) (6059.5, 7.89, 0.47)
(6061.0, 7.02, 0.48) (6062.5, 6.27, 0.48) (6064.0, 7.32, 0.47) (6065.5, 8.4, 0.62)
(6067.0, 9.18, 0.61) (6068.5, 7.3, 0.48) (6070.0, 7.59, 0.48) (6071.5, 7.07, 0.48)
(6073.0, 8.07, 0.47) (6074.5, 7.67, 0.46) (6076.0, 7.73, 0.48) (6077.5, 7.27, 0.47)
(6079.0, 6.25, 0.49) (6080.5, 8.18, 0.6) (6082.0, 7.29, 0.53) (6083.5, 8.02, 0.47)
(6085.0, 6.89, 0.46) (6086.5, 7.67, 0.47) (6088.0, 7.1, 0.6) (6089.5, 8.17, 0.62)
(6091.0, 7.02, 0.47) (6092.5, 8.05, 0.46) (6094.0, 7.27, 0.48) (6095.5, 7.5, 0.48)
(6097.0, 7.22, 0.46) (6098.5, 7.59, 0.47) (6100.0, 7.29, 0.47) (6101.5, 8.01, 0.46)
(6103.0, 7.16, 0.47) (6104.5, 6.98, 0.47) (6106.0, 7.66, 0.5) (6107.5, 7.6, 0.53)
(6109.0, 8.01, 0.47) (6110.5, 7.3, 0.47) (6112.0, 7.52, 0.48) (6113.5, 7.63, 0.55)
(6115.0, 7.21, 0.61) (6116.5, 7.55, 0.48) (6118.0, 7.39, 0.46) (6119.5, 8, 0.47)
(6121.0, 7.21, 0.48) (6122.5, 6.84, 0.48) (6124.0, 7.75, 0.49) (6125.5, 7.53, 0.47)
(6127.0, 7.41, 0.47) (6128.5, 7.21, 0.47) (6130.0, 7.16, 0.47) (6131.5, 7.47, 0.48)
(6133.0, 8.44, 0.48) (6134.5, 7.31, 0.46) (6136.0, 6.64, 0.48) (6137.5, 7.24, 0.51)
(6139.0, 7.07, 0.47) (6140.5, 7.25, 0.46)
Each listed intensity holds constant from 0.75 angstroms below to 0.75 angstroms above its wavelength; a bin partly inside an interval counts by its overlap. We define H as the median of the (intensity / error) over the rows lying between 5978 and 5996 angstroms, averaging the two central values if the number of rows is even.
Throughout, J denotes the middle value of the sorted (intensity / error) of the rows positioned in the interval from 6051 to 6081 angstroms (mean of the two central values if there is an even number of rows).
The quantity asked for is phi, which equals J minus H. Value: 0.3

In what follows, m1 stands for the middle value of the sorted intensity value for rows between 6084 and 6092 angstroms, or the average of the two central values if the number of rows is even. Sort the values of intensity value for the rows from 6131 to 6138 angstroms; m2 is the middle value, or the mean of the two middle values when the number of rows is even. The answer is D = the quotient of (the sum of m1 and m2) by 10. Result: 1.44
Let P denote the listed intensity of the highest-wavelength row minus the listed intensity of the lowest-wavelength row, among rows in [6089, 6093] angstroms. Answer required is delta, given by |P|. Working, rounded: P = -0.1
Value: 0.1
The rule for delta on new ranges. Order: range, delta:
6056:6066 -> 0.4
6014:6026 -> 0.2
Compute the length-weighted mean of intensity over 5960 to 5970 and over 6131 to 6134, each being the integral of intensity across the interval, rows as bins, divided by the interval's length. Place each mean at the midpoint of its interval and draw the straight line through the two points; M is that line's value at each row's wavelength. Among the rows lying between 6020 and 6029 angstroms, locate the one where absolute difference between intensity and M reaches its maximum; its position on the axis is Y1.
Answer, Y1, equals 6028.0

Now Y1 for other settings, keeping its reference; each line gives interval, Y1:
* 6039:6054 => 6046.0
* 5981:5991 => 5984.5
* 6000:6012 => 6005.5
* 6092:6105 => 6104.5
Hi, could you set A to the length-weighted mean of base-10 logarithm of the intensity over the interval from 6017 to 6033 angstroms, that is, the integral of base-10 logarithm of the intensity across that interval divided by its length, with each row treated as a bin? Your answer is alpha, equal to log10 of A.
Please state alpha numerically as -0.064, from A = 0.863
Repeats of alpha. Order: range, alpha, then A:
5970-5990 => -0.056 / 0.880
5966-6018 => -0.062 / 0.868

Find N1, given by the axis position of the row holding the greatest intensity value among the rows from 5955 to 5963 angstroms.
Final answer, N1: 5962.0 angstroms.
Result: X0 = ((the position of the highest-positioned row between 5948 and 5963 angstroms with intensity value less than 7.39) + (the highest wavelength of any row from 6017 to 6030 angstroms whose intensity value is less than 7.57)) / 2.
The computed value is 5995.0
